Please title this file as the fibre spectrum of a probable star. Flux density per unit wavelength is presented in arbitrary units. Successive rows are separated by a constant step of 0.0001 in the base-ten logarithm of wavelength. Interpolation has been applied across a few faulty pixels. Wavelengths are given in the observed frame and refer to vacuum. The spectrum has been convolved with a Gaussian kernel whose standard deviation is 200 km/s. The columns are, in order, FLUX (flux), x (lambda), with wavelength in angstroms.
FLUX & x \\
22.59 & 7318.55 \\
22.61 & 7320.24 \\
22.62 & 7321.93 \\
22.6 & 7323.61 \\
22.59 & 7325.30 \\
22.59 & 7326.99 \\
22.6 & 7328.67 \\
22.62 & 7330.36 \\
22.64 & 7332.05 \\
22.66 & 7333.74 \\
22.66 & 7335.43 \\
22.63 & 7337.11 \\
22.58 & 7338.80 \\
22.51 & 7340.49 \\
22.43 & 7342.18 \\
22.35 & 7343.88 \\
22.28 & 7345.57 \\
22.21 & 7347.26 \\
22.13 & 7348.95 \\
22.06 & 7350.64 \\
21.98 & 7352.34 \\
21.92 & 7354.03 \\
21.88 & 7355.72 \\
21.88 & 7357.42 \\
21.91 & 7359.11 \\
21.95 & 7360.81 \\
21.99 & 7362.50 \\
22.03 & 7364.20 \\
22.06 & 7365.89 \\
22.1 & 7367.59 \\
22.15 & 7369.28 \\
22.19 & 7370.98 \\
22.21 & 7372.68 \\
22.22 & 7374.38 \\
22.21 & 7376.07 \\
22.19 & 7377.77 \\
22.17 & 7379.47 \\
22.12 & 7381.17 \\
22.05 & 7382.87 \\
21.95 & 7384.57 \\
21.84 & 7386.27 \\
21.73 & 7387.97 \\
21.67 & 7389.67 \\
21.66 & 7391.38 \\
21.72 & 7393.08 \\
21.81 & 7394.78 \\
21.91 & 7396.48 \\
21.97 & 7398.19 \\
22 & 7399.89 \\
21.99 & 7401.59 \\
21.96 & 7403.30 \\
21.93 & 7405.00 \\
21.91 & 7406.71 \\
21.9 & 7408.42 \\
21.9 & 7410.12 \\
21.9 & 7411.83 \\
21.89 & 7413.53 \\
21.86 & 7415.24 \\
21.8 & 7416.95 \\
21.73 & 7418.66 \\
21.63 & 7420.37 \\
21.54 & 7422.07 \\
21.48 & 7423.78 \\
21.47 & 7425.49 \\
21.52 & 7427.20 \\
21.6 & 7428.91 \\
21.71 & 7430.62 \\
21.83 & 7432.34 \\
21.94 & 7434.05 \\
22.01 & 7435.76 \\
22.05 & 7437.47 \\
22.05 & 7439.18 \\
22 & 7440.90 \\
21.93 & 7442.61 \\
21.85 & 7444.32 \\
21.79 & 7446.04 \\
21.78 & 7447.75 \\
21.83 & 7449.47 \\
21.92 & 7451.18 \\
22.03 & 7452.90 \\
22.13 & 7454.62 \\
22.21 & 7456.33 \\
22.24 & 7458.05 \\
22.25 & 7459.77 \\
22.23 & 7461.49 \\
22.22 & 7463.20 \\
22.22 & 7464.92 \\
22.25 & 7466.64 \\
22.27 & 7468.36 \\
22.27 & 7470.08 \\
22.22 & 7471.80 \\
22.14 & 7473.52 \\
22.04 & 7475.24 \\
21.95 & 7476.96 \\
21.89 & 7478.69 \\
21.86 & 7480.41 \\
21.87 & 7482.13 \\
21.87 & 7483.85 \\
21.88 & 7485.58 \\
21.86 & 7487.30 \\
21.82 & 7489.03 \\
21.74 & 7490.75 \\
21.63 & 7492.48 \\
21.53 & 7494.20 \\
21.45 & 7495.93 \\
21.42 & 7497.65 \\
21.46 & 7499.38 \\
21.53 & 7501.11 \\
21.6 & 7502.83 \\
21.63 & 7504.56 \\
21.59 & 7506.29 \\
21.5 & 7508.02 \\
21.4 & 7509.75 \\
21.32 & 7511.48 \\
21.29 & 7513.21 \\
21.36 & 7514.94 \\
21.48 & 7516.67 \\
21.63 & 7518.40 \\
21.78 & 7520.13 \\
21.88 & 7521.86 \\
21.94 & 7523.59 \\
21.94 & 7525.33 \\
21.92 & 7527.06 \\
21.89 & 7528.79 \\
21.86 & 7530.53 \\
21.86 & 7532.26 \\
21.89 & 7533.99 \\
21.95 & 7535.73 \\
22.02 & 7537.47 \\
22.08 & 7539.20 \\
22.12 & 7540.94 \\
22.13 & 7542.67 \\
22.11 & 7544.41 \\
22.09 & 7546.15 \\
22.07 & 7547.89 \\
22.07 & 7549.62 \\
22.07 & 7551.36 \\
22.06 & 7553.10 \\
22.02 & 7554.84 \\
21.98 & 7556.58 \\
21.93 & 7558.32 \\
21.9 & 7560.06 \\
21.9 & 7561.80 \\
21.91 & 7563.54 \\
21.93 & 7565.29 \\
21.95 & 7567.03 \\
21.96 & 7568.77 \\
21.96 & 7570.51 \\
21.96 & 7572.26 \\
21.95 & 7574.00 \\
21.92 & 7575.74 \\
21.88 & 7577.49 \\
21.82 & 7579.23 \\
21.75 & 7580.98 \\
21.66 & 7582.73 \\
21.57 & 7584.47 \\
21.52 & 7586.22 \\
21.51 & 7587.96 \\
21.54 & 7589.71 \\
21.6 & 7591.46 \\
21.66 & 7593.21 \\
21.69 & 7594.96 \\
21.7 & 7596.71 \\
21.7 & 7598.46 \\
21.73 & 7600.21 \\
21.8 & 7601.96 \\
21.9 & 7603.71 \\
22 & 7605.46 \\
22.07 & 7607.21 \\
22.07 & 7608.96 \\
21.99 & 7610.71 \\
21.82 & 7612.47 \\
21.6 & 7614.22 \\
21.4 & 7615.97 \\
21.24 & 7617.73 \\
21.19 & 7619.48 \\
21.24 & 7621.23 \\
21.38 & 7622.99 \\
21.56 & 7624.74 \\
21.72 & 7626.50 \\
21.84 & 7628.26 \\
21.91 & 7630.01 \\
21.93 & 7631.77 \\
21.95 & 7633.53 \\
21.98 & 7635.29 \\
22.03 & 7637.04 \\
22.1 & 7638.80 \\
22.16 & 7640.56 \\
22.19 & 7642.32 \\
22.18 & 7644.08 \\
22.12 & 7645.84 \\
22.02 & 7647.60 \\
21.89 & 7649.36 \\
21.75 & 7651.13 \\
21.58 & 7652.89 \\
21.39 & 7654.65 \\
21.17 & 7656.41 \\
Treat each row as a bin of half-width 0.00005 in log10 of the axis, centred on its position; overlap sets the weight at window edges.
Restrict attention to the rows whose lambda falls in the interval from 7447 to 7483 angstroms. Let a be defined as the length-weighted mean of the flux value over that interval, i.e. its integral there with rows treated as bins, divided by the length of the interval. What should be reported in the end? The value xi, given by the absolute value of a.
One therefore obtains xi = 22.1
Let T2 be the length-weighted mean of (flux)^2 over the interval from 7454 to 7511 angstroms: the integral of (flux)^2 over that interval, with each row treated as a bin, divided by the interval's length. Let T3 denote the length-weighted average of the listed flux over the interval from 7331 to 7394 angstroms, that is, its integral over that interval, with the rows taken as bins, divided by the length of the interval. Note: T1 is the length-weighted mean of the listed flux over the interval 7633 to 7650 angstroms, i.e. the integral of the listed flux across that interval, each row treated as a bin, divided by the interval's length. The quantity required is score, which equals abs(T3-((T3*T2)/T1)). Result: 458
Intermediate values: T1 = 22.1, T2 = 479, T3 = 22.1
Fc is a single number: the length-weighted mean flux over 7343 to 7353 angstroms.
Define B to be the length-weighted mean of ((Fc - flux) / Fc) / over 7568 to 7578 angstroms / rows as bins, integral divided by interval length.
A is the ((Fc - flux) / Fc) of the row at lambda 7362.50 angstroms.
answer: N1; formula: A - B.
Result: -0.002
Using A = 0.007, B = 0.010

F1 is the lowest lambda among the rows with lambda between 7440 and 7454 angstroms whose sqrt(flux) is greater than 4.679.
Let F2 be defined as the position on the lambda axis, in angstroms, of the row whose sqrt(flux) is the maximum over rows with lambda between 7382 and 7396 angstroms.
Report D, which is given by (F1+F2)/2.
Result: 7411.9 angstroms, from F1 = 7440.90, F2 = 7382.87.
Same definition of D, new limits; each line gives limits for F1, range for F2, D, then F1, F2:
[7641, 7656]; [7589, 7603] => 7622.1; 7642.32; 7601.96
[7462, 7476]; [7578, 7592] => 7521.2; 7463.20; 7579.23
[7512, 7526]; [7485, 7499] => 7504.6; 7523.59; 7485.58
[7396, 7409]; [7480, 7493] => 7441.0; 7396.48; 7485.58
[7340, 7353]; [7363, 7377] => 7357.4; 7340.49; 7374.38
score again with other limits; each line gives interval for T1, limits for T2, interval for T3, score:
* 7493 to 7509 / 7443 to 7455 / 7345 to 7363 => 468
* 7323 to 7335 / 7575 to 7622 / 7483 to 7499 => 429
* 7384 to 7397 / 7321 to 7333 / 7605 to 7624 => 486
